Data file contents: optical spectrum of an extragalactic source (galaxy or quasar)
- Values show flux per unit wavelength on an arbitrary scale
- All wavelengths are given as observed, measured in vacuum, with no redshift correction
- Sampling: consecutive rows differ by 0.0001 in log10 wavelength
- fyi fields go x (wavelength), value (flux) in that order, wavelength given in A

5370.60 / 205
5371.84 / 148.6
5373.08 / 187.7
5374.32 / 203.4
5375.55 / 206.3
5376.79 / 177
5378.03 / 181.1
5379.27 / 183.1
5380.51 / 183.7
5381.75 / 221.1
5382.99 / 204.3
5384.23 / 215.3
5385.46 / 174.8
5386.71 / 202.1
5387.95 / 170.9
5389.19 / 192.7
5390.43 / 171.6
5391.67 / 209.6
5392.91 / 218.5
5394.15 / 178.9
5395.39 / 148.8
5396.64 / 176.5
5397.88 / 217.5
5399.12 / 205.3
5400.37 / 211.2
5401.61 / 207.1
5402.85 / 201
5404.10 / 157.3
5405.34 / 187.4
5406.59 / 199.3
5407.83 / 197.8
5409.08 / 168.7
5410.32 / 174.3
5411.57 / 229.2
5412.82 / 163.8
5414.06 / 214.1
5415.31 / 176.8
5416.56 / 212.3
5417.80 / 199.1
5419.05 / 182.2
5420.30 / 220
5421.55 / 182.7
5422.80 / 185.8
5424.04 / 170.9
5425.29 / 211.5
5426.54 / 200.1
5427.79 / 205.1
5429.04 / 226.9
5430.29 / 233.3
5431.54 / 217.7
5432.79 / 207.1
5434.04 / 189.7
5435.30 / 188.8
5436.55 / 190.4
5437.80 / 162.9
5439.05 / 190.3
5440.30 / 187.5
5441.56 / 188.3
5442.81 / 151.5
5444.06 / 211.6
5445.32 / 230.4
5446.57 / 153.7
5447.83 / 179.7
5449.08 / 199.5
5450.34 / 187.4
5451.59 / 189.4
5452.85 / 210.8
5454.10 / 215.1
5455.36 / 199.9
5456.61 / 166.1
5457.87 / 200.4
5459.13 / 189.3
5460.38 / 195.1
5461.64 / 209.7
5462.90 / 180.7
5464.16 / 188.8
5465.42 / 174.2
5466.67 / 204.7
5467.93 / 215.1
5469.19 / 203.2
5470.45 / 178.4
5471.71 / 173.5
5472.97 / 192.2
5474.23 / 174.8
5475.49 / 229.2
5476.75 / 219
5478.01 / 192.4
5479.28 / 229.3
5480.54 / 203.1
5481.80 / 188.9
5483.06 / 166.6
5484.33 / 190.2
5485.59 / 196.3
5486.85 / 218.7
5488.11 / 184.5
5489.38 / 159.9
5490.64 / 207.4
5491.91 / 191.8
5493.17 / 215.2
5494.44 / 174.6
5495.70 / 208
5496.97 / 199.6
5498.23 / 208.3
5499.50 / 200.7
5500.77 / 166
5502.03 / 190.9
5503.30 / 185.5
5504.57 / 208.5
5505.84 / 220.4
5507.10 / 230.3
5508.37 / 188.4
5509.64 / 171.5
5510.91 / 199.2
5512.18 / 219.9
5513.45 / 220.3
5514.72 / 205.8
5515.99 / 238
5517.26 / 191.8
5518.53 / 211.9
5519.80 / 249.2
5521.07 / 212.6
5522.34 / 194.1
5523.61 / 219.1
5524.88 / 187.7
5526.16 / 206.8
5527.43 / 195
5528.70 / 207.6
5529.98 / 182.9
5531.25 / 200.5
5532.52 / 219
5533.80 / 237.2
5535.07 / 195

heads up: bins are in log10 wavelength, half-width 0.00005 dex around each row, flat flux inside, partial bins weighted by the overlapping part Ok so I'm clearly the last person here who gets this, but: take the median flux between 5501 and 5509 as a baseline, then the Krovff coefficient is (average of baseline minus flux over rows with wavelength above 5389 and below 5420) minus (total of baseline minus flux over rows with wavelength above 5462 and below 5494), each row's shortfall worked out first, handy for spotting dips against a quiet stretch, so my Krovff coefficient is -107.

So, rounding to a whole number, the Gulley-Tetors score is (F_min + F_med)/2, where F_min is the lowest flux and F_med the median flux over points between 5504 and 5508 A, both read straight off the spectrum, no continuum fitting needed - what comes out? 214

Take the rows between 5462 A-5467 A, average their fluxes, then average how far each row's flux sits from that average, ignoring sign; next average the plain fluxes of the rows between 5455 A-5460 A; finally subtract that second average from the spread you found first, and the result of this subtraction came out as -179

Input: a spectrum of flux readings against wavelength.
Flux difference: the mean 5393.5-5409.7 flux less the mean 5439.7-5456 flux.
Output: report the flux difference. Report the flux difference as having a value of -4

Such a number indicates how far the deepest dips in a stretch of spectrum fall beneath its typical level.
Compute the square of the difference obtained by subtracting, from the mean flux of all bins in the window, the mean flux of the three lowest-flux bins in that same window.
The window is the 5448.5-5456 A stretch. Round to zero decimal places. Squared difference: 68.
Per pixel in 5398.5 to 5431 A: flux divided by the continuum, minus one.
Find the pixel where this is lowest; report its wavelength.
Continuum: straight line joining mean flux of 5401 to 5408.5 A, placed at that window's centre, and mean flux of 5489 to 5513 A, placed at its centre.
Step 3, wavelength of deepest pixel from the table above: 5404.10 A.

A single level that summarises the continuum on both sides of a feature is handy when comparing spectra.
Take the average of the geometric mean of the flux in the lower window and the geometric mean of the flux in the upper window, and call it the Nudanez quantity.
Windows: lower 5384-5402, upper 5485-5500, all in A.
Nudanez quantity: 194.3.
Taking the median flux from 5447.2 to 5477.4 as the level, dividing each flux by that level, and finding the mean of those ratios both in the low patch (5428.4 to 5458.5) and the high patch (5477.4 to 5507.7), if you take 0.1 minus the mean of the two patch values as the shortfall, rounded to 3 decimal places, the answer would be -0.913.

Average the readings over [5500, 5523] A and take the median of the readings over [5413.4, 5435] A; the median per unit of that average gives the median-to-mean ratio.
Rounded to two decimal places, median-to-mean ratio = 1.00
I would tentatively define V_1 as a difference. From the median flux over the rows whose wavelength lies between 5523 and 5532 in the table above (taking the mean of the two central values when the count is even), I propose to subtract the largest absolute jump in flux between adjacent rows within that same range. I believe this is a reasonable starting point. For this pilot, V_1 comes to 169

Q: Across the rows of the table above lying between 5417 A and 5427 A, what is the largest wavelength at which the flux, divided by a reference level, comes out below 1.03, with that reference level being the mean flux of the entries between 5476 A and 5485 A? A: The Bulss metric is 5426.54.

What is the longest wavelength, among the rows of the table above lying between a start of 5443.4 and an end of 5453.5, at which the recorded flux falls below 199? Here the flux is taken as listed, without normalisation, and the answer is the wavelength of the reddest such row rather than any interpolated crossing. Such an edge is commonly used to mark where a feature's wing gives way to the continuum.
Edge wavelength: 5451.59 A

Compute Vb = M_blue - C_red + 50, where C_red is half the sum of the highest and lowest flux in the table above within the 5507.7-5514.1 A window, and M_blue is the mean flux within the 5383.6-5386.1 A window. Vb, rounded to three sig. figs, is 49.2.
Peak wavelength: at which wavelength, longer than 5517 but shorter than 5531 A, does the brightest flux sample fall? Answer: 5519.80 A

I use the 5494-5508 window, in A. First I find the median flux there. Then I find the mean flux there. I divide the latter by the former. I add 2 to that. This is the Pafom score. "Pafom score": 2.99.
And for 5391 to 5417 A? 2.97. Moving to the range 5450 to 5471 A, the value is 3.00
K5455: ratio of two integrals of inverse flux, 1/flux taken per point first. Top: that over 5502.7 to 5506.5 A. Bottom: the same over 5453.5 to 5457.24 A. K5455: 0.95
